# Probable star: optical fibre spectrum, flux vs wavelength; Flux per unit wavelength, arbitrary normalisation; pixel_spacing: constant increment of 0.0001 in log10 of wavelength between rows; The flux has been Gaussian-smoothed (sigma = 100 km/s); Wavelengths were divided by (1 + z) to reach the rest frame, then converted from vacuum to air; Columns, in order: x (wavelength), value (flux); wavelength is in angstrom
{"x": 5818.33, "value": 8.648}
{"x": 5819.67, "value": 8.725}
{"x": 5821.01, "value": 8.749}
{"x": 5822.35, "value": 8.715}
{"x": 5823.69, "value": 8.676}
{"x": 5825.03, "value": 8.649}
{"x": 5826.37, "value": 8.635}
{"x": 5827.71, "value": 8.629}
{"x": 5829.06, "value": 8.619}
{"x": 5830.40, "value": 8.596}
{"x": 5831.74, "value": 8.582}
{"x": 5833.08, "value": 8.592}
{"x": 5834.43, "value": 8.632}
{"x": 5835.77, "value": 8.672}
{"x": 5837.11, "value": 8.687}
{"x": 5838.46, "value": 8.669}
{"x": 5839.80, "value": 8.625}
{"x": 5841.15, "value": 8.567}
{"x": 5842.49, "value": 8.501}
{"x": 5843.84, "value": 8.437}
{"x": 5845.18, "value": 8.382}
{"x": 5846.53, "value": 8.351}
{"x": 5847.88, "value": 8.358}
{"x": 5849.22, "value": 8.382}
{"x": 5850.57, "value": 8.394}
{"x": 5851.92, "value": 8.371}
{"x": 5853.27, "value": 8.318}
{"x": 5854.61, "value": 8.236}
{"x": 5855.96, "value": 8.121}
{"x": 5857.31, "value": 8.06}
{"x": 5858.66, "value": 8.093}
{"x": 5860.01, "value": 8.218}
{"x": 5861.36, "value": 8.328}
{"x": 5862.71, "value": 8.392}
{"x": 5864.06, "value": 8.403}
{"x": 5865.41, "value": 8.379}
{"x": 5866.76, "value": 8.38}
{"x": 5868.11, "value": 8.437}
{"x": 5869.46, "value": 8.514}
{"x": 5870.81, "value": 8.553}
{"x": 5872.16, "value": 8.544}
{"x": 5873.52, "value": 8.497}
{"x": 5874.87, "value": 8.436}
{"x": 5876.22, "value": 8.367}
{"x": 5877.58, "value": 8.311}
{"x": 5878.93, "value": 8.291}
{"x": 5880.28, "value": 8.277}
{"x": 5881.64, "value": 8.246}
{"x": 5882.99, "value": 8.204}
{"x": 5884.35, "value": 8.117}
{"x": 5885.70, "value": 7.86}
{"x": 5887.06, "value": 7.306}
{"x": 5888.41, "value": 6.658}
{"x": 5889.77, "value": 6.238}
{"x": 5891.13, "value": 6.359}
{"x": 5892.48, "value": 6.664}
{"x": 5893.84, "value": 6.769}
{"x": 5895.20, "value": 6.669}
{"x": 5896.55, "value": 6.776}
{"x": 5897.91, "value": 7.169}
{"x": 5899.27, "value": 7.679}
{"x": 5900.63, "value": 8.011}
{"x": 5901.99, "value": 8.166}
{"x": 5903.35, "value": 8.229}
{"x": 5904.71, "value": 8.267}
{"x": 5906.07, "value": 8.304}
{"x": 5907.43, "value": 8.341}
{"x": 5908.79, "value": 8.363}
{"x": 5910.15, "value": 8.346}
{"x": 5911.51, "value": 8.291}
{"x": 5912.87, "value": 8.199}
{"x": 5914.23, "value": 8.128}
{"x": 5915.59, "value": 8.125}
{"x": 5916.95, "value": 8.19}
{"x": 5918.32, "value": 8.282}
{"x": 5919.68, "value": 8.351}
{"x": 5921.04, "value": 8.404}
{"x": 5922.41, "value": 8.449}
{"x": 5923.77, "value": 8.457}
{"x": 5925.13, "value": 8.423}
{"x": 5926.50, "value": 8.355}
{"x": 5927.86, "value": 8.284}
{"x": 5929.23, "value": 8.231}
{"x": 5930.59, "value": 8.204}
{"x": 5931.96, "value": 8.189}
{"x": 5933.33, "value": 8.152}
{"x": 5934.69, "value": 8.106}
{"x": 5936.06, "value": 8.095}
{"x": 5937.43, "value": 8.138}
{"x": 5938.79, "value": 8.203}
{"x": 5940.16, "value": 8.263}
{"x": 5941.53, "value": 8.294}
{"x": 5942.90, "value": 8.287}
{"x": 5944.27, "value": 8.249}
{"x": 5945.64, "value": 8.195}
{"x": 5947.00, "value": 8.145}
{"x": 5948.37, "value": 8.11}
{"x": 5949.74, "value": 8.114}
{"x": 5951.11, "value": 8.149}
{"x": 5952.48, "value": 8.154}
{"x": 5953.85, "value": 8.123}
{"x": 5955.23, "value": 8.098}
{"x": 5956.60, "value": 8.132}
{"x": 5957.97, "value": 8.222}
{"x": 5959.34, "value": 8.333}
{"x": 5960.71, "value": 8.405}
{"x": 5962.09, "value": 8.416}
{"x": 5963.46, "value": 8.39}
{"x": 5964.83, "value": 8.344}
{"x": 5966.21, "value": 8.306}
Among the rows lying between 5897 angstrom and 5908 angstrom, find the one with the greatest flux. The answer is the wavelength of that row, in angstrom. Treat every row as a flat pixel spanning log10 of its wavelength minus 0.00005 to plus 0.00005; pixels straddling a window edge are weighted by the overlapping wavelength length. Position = 5907.43 angstrom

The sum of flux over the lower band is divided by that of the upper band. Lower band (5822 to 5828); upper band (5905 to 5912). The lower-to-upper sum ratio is 1.04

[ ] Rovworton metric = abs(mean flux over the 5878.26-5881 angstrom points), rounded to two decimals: 8.28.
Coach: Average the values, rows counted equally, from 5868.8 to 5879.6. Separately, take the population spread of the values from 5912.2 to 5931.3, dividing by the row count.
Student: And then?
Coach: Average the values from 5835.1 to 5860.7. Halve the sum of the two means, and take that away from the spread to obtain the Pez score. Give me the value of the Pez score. -8.30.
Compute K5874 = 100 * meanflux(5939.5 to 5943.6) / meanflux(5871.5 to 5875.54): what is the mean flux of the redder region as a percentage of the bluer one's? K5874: 98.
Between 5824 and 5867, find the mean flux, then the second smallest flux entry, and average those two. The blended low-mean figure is 8.27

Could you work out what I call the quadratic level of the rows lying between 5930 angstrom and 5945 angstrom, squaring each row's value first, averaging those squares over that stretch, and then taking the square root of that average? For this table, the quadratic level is 8.2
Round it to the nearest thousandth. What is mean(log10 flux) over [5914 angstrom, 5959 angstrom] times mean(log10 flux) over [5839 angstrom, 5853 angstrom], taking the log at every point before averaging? 0.847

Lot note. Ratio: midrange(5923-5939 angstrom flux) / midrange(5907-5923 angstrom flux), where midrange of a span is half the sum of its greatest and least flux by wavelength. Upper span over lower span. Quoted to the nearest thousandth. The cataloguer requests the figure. 0.999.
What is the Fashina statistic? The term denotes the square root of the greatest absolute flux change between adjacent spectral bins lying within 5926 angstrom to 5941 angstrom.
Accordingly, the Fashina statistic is 0.27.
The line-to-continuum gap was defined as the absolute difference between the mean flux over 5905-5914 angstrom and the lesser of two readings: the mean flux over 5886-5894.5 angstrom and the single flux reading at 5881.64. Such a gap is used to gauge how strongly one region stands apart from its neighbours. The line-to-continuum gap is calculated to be 1.6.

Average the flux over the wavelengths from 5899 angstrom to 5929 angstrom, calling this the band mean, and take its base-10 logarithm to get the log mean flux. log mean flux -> 0.917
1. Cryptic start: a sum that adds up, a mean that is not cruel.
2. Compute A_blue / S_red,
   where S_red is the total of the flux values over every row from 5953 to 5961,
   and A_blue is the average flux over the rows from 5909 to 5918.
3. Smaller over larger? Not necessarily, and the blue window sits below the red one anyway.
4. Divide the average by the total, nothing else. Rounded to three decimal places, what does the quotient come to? 0.167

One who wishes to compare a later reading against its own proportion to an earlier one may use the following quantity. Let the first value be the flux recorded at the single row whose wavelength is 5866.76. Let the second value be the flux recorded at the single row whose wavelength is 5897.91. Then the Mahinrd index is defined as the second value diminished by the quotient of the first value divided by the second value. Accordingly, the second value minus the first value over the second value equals 6.0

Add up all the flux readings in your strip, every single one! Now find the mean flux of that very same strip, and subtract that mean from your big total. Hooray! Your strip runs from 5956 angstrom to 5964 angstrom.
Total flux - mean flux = 41.6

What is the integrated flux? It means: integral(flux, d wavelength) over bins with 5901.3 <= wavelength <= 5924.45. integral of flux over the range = 192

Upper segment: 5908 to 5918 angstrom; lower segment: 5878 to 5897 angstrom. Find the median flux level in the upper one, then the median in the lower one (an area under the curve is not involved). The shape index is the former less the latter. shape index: 1.2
